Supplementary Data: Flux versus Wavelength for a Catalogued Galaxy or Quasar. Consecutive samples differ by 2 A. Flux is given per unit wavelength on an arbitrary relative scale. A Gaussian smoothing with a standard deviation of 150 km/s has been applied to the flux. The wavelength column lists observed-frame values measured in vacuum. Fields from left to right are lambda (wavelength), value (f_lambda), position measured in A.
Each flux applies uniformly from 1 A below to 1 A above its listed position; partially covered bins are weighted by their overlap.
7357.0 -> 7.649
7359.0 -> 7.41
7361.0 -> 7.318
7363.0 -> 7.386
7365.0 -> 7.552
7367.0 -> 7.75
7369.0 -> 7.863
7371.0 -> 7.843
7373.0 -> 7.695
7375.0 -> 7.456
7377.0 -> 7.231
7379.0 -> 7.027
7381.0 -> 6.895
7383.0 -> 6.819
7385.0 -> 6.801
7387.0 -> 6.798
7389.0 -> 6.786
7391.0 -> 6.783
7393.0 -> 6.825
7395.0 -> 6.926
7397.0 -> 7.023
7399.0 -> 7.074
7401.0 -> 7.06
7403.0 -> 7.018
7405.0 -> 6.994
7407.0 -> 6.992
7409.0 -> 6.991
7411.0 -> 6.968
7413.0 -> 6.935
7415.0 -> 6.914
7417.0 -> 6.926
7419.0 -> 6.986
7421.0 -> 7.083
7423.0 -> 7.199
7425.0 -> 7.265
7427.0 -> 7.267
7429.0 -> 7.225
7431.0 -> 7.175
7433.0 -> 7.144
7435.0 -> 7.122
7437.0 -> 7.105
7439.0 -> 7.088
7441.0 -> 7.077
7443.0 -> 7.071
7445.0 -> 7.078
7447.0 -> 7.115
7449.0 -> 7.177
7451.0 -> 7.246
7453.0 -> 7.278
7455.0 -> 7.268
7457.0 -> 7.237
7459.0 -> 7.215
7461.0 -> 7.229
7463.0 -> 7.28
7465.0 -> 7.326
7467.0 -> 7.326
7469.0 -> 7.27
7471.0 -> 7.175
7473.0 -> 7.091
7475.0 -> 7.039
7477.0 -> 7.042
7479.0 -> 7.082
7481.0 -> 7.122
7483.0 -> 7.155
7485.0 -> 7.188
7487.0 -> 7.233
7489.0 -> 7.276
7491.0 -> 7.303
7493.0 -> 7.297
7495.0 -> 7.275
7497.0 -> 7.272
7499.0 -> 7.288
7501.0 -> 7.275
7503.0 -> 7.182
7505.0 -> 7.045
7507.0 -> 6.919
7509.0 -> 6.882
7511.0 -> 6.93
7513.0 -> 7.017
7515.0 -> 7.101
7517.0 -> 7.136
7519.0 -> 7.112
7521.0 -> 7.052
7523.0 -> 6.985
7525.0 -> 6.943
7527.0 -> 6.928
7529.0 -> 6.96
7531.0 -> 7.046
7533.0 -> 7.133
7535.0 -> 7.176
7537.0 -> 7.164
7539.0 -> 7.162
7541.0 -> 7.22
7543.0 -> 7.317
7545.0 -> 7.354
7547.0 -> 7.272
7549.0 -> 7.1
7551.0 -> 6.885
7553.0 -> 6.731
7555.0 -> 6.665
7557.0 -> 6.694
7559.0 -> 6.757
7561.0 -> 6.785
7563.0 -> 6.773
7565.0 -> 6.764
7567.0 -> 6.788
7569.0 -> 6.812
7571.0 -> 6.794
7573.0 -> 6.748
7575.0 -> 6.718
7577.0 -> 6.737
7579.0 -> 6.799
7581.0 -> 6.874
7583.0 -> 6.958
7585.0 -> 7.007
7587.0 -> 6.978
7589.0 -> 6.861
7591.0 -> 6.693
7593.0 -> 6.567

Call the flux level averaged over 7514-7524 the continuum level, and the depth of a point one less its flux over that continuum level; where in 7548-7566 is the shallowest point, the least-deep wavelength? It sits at 7549.0 A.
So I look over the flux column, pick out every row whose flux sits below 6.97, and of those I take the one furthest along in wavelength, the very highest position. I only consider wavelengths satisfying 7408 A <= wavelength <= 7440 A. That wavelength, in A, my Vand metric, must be 7417.0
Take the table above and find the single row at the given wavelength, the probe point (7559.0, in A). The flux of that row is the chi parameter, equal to 6.757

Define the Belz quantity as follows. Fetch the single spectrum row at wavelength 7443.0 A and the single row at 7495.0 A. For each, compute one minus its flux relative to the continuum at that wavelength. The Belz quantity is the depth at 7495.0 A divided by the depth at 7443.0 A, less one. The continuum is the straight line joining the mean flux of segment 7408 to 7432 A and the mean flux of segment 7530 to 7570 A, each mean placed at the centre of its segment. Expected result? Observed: 23.3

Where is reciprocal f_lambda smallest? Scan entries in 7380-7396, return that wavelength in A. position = 7395.0 A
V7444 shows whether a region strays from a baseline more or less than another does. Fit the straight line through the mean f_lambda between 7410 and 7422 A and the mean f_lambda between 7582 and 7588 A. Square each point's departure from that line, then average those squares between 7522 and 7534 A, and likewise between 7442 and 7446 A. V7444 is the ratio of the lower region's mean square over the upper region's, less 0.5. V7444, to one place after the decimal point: 1.5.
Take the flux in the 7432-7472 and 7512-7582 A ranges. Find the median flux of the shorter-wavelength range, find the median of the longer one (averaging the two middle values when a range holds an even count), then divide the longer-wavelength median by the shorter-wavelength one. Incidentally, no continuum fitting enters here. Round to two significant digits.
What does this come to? 0.96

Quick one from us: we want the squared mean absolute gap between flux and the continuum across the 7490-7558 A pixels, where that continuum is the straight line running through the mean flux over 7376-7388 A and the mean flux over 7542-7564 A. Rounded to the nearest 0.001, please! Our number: 0.039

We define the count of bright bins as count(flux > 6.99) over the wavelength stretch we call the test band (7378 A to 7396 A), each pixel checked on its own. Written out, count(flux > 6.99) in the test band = 1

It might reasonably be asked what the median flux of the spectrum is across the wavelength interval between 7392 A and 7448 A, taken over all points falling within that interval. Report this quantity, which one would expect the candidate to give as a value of 7.07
